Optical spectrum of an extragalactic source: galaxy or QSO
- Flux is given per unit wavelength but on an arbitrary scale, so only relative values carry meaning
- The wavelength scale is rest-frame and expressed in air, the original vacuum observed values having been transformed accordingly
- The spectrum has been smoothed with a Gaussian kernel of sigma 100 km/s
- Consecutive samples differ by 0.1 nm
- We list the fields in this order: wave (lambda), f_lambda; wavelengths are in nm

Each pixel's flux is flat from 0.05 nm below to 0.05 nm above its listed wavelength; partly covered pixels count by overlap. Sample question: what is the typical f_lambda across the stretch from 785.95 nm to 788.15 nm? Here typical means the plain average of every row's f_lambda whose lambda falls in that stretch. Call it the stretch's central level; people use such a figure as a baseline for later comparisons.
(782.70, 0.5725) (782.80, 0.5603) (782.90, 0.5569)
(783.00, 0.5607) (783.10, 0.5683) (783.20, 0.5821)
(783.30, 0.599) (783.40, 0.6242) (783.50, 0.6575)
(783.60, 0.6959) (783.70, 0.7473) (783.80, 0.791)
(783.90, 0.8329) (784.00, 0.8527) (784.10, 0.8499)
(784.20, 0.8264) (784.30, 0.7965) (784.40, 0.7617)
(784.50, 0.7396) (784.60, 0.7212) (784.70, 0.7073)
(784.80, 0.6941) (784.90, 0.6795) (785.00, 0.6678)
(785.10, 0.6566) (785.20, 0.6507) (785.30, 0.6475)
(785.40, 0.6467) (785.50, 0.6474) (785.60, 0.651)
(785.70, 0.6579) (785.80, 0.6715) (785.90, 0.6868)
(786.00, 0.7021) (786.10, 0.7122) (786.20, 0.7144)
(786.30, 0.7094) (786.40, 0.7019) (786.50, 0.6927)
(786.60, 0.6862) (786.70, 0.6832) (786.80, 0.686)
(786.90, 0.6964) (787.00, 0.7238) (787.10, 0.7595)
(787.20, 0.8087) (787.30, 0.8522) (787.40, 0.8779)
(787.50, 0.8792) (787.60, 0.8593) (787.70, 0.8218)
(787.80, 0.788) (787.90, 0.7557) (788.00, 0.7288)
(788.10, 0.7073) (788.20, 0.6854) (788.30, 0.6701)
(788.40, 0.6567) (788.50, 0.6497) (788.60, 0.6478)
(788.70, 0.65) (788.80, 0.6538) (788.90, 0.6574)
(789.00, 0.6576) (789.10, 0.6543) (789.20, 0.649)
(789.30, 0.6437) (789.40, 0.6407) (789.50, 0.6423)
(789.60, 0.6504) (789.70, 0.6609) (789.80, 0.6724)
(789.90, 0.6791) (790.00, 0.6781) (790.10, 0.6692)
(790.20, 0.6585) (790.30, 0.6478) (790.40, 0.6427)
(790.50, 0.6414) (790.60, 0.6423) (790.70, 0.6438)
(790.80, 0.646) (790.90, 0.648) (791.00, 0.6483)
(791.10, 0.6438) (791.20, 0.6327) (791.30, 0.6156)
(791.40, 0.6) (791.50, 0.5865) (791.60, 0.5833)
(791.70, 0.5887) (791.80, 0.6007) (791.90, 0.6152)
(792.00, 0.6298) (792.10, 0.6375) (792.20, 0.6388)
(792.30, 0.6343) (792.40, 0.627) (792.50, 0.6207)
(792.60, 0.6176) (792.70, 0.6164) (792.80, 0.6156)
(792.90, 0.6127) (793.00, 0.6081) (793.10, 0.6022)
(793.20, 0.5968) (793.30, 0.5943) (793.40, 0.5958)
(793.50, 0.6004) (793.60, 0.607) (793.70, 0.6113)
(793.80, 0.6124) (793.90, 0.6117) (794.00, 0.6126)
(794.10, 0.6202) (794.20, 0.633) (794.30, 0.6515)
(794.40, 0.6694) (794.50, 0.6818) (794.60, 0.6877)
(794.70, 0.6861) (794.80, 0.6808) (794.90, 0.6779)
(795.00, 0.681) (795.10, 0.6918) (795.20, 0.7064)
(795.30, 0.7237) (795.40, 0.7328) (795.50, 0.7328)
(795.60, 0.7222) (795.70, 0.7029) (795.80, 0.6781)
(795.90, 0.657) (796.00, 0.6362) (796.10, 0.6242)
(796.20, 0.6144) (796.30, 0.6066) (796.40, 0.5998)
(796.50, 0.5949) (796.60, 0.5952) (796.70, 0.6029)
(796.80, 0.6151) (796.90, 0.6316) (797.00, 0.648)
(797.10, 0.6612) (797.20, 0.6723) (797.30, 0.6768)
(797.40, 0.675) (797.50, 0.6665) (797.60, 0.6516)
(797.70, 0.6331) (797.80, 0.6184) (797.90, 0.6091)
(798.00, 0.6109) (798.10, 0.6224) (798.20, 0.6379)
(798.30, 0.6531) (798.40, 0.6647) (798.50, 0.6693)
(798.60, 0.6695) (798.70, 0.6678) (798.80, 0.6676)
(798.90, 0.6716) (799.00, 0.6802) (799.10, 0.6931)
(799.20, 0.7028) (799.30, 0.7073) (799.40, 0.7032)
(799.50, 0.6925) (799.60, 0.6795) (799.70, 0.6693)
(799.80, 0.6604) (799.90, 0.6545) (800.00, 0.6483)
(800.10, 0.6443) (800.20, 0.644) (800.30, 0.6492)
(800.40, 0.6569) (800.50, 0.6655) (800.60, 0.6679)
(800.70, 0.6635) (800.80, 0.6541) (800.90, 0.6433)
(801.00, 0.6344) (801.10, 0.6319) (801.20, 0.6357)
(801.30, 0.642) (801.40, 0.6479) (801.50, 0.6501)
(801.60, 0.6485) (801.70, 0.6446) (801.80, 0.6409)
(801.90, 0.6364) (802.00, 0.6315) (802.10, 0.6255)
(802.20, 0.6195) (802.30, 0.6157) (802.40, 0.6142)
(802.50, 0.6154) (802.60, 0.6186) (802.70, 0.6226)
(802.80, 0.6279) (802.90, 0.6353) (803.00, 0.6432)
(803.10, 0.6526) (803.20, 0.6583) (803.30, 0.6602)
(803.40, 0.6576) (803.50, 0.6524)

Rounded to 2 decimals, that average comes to 0.75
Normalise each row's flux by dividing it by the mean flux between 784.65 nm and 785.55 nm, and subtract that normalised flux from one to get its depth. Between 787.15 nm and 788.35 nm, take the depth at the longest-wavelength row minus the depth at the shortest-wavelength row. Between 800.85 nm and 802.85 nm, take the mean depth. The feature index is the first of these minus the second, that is 0.16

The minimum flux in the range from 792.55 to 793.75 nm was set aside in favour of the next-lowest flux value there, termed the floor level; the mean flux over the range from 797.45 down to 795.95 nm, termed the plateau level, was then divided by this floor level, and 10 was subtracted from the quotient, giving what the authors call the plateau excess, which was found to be -8.94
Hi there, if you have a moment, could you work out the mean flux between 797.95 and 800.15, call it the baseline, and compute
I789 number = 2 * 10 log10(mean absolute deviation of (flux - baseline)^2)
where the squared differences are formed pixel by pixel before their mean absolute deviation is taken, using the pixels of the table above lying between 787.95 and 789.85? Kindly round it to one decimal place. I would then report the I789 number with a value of -66.1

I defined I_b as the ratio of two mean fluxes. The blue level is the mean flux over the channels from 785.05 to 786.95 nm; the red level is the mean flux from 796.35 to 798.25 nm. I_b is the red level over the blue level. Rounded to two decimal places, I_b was 0.93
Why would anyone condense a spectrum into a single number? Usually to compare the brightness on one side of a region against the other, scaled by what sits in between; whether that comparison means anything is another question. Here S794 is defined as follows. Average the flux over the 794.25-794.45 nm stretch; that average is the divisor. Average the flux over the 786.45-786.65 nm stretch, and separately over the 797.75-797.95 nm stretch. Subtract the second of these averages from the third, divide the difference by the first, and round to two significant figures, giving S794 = -0.11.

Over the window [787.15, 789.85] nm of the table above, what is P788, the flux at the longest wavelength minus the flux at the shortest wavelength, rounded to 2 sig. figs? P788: -0.14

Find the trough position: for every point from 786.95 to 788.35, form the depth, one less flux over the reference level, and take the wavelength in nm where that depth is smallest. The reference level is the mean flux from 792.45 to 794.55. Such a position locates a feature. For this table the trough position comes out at 787.50 nm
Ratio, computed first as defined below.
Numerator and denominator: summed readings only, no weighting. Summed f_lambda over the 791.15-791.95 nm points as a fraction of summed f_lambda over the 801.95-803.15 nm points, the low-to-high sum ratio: 0.6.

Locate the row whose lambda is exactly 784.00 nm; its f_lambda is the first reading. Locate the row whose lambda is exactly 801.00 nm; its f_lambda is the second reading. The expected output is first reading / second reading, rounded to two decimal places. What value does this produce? 1.34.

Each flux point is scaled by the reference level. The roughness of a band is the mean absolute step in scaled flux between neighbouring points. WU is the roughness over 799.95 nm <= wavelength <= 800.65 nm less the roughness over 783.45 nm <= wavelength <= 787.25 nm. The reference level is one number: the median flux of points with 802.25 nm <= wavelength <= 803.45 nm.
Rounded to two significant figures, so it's -0.019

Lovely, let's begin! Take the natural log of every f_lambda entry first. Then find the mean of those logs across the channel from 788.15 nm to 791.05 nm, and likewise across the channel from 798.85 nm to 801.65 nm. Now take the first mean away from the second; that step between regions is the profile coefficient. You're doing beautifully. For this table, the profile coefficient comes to 0.01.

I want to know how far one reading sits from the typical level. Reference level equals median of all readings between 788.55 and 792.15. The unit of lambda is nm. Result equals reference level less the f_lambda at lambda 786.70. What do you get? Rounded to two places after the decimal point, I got -0.04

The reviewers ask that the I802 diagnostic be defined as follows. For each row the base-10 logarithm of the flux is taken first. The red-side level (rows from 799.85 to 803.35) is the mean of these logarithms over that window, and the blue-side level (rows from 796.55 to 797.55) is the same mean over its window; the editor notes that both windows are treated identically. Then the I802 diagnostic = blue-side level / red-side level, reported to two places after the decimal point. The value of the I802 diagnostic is 0.99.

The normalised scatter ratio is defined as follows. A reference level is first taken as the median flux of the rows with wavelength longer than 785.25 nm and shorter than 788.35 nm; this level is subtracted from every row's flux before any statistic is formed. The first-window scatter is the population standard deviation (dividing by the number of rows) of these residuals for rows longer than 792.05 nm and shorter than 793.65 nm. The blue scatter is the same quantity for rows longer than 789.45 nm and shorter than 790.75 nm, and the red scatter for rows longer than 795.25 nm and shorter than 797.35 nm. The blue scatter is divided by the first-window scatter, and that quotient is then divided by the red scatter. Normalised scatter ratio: 21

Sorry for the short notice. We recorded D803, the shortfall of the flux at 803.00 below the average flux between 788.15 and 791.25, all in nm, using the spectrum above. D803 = 0.010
